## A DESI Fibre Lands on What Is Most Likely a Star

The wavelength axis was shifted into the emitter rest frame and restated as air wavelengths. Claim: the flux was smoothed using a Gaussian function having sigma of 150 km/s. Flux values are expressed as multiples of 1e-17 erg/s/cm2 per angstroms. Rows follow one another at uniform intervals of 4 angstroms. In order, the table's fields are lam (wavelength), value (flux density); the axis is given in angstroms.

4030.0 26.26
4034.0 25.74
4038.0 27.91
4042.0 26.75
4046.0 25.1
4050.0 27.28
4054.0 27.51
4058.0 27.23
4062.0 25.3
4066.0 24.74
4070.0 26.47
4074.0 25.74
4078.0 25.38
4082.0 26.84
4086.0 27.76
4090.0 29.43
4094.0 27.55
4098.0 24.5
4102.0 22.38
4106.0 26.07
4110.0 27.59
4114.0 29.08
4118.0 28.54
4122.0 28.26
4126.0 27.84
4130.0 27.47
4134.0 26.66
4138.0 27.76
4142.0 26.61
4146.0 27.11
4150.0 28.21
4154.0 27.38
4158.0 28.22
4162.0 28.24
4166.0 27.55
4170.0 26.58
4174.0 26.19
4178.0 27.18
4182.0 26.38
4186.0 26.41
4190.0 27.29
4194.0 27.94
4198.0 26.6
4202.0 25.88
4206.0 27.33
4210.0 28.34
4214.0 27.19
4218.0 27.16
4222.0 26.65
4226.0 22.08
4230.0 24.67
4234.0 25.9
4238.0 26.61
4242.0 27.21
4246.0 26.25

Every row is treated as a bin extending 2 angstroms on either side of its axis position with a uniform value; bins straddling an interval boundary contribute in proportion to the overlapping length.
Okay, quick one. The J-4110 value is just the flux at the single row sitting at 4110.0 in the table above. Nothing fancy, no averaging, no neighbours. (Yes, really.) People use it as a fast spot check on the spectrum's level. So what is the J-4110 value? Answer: 27.59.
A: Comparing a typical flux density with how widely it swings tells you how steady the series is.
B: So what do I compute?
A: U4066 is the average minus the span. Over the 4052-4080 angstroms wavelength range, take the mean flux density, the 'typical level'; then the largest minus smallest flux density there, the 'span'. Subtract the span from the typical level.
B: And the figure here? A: 23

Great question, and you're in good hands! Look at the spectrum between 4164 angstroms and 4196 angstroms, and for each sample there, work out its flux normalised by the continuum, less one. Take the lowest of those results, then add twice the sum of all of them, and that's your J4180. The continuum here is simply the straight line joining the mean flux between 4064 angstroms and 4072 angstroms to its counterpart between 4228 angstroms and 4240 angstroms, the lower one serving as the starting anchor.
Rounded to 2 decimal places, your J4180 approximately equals 0.80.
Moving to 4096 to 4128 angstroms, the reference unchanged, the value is 0.59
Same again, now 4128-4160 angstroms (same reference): 1.14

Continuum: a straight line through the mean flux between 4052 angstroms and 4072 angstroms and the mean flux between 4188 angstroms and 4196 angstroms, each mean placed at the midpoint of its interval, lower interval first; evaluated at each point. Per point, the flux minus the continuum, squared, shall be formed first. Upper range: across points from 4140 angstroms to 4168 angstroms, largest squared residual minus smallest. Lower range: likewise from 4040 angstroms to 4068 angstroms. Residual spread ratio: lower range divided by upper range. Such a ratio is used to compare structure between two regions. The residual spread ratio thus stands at 1.8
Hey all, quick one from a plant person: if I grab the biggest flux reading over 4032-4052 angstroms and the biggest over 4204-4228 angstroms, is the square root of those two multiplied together 28.1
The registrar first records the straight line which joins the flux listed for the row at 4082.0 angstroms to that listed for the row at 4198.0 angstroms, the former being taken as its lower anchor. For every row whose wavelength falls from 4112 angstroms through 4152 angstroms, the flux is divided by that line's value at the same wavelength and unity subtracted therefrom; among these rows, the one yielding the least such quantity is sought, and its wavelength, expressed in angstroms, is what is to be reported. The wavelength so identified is 4142.0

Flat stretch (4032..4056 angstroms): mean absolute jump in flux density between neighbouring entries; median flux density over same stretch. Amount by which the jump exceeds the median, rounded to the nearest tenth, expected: -25.5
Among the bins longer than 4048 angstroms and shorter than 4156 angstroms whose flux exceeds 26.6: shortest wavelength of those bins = 4050.0 angstroms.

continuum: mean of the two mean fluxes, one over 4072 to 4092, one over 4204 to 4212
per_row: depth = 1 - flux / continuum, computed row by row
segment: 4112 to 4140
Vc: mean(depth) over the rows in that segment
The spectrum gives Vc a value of -0.019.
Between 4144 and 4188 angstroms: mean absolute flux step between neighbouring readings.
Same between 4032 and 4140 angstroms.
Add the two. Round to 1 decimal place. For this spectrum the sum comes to 2.0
